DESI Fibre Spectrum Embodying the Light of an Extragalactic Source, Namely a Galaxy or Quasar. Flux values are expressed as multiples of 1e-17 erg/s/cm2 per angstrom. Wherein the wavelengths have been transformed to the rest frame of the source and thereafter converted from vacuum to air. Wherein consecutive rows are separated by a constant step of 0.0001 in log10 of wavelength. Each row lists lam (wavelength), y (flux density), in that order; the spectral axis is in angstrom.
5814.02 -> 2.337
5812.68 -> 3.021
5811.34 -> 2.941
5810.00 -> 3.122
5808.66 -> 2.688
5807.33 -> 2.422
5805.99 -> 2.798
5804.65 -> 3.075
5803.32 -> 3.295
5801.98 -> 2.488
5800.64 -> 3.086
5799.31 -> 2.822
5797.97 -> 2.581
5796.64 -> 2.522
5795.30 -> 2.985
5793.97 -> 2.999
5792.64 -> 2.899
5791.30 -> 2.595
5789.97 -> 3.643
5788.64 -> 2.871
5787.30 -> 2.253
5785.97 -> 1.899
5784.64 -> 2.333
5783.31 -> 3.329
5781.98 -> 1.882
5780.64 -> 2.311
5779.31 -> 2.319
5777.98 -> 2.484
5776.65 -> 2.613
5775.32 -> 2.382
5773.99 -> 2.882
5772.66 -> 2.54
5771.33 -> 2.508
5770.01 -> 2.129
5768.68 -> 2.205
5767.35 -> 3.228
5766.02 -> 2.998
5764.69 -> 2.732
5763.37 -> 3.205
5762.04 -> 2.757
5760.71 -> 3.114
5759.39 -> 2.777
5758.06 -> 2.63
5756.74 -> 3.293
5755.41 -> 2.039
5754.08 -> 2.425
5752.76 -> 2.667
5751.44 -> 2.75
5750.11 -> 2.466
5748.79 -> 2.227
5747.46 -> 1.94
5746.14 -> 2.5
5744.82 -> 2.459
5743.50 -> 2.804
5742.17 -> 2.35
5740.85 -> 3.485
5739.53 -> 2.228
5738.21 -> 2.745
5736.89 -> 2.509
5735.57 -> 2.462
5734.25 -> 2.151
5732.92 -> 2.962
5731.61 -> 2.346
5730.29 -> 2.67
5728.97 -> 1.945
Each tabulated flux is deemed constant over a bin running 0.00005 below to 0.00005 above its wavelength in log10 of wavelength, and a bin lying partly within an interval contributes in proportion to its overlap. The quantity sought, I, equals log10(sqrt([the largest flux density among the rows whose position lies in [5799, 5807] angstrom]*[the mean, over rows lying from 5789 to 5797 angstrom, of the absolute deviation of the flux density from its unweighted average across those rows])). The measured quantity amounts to -0.03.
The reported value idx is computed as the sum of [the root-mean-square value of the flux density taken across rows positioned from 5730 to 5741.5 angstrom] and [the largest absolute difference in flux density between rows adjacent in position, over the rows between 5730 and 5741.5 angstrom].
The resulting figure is 3.90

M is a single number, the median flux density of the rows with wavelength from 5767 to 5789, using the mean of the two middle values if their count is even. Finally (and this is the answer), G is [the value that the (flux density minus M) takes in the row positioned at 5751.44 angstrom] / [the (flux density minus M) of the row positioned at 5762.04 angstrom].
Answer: 1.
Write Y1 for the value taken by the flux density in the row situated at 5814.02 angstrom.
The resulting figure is 2.337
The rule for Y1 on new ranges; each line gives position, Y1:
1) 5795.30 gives 2.985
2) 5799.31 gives 2.822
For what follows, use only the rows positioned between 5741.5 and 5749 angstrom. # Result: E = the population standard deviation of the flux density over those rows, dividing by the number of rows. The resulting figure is 0.264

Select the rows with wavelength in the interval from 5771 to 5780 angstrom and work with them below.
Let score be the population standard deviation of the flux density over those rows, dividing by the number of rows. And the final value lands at 0.17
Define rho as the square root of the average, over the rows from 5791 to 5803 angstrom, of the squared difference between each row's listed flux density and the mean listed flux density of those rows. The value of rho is 0.22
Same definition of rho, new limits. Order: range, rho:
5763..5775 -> 0.38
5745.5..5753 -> 0.27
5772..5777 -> 0.18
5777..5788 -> 0.42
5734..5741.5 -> 0.44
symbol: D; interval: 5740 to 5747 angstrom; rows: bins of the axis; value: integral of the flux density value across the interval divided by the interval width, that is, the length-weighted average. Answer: 2.7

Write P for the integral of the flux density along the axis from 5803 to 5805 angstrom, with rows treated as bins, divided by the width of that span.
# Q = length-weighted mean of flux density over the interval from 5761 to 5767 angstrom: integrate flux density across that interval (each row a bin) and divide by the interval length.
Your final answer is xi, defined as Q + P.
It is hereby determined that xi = 6.1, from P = 3.2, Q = 2.95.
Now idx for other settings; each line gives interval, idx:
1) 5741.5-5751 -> 2.96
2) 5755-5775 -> 4.02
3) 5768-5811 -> 4.13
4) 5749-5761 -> 3.96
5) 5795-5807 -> 3.67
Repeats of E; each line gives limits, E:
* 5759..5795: 0.430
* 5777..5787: 0.447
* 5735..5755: 0.336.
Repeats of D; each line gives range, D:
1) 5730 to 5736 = 2.5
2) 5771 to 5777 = 2.6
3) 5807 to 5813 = 2.9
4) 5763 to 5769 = 2.9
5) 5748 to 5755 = 2.5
